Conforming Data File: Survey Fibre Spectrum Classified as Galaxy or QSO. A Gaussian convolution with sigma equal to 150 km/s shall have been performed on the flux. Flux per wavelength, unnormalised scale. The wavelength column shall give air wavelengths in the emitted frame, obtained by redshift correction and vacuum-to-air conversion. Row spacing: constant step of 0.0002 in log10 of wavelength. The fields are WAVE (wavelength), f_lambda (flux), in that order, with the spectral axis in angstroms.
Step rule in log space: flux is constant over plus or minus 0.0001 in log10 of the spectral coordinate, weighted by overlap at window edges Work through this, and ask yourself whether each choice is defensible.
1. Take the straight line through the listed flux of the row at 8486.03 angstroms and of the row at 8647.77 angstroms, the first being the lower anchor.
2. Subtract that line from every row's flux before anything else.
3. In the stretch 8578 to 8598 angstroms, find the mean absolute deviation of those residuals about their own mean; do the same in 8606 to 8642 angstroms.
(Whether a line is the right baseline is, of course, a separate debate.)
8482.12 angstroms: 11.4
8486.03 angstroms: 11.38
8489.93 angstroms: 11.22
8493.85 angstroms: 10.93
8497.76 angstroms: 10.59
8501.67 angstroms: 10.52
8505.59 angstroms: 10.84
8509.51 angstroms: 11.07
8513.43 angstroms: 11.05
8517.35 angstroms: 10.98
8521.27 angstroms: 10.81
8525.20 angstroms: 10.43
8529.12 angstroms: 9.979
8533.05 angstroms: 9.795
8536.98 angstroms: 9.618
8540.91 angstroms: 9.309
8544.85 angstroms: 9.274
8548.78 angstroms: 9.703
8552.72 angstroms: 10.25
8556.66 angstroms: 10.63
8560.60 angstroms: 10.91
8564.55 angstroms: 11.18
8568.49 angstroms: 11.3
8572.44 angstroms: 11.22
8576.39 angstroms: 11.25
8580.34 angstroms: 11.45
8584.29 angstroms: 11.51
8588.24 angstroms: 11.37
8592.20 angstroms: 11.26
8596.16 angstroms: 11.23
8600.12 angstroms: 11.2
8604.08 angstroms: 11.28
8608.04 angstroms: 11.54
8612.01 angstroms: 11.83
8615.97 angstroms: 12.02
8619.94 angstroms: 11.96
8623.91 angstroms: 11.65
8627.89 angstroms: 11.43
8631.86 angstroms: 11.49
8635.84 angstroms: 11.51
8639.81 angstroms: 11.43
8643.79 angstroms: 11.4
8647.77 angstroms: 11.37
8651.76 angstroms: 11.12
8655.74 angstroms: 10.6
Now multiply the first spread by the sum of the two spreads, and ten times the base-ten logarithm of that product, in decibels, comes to -16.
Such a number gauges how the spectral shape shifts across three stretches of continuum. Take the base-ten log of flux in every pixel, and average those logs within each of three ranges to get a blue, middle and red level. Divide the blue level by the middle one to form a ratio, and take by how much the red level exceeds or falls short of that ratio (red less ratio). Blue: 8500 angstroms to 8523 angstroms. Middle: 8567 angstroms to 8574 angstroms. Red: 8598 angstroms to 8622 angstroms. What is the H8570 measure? 0.080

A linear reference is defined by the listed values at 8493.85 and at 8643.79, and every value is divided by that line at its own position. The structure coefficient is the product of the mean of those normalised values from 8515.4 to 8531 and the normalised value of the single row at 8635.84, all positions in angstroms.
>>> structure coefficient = 0.97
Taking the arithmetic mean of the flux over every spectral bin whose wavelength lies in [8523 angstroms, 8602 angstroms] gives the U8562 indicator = 10.64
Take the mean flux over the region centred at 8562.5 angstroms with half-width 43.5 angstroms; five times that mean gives 53.4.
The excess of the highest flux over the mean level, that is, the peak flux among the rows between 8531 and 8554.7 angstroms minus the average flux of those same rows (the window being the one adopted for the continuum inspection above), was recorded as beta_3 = 0.59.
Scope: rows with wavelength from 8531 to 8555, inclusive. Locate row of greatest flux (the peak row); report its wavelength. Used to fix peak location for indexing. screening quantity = 8552.72 angstroms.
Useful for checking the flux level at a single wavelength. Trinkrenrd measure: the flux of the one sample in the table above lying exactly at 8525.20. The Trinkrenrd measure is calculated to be 10.43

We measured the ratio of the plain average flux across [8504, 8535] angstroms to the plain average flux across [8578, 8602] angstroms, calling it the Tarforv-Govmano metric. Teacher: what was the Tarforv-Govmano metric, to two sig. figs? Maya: 0.94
